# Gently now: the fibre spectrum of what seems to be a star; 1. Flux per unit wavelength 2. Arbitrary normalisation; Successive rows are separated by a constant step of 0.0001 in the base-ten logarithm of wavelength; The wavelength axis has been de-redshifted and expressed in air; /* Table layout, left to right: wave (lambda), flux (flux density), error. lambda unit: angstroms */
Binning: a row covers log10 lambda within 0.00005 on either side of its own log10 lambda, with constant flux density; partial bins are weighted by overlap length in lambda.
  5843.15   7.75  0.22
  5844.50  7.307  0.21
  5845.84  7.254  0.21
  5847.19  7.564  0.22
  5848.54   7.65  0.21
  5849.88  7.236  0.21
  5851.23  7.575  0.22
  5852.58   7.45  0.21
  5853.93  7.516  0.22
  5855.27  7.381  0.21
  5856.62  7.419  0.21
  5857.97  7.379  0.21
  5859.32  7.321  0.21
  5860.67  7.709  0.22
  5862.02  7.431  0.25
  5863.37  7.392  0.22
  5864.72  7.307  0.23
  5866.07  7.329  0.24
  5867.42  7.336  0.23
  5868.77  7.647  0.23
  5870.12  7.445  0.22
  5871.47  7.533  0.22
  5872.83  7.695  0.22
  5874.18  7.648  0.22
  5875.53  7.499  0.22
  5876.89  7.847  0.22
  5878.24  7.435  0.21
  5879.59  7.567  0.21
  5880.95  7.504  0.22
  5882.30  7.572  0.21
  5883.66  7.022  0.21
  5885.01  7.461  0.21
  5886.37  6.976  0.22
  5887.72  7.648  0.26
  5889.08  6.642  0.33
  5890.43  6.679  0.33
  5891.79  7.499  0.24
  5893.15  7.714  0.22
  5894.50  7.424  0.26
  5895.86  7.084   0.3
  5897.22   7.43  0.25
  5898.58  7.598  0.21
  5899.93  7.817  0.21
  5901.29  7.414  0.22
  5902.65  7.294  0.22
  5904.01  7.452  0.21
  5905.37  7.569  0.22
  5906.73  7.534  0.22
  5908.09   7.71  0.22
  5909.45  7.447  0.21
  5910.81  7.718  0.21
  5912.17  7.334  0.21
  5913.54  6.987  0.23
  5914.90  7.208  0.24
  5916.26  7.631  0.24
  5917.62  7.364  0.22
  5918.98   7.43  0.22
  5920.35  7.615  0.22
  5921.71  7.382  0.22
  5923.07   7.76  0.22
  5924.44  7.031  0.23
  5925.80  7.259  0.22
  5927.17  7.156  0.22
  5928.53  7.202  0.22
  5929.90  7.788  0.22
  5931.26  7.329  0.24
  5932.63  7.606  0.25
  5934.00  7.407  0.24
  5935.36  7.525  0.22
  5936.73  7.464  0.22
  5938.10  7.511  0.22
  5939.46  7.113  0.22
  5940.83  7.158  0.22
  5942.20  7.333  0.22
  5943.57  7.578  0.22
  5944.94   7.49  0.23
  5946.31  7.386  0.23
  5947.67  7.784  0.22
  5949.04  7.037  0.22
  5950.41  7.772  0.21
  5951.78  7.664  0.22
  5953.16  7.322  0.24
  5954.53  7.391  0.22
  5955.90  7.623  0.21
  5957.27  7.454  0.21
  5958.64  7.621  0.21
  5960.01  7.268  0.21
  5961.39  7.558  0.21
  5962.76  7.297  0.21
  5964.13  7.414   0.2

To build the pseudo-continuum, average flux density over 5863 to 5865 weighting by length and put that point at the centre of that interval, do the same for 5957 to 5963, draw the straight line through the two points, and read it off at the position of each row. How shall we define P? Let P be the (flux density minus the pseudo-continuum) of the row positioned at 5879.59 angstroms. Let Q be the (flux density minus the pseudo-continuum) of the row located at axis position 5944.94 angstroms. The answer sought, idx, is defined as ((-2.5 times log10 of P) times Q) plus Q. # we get 0.16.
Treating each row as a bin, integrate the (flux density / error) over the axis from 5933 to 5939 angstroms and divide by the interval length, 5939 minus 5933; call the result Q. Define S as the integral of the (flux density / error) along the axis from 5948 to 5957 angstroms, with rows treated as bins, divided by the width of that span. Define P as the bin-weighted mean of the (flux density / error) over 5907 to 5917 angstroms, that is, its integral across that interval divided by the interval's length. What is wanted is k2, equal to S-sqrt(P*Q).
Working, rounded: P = 33.5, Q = 33.1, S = 34.1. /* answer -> 1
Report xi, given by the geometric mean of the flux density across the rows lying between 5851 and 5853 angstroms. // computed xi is 7.51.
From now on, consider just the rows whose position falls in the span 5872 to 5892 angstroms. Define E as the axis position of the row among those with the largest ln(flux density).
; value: 5876.89 angstroms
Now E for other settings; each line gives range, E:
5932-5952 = 5947.67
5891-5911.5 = 5899.93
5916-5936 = 5929.90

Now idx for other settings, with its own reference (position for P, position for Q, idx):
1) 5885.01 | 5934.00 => -0.06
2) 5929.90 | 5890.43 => -1.46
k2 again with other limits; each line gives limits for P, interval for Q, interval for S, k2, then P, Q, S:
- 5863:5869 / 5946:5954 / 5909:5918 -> 0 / 32.1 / 33.7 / 33.2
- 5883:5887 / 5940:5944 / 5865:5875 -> 0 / 33.6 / 33.3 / 33.3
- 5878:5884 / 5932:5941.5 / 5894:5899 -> -5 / 35.0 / 32.7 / 29.2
